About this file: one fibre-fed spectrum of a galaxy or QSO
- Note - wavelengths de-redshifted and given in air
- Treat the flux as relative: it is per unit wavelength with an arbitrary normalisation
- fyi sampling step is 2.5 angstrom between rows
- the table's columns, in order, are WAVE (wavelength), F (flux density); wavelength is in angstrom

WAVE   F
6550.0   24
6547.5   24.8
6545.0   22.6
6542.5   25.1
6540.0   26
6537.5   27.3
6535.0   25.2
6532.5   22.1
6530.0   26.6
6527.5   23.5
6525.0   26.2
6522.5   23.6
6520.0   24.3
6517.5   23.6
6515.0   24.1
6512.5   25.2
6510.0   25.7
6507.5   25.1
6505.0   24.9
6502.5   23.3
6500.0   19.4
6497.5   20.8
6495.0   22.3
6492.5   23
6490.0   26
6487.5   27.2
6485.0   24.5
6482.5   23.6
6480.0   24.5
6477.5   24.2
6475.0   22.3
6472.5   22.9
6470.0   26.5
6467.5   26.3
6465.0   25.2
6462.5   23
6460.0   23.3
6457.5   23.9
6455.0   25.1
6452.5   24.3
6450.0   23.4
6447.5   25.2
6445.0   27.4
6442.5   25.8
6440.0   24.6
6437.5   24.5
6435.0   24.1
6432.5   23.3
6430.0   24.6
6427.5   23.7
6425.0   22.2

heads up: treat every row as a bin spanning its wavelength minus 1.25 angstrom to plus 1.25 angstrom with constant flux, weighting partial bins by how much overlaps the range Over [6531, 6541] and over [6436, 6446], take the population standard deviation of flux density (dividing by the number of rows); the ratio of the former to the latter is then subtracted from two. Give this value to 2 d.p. 0.37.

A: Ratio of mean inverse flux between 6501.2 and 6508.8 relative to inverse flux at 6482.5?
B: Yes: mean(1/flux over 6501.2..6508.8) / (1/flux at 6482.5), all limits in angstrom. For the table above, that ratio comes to 0.97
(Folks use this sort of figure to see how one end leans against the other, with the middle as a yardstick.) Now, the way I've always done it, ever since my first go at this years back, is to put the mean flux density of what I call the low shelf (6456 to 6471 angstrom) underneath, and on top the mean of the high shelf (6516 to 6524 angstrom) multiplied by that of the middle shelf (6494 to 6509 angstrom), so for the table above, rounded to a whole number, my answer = 22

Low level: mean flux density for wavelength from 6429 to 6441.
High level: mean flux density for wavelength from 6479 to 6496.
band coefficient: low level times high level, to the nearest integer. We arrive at 592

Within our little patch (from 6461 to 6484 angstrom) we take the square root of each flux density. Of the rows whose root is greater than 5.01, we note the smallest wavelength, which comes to 6465.0 angstrom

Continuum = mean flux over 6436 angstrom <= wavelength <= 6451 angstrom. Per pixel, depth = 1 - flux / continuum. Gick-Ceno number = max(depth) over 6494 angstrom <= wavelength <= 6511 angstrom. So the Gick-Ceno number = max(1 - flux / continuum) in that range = 0.23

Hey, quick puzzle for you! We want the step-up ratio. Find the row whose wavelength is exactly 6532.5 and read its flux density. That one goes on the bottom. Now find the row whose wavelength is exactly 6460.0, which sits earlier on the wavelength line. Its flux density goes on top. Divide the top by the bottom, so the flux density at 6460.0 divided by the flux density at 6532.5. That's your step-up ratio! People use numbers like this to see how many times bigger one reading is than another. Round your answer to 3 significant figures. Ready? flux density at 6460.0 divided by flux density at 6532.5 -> 1.05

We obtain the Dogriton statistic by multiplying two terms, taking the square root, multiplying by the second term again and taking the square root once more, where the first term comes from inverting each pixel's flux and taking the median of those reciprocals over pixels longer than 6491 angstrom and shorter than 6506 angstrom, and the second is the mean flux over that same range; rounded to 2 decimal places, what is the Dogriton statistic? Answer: 4.70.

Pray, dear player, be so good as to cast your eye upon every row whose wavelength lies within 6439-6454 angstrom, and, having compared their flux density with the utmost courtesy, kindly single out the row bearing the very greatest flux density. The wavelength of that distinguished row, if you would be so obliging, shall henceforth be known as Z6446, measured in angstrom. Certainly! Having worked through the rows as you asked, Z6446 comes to 6445.0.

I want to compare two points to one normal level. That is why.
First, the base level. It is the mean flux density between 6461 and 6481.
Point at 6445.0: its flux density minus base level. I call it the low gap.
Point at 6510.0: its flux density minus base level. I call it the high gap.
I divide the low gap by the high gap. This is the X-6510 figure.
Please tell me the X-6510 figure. 2.3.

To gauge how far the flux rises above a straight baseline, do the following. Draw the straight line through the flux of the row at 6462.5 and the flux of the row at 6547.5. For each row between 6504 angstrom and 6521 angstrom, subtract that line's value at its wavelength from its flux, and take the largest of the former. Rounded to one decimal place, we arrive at 1.7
